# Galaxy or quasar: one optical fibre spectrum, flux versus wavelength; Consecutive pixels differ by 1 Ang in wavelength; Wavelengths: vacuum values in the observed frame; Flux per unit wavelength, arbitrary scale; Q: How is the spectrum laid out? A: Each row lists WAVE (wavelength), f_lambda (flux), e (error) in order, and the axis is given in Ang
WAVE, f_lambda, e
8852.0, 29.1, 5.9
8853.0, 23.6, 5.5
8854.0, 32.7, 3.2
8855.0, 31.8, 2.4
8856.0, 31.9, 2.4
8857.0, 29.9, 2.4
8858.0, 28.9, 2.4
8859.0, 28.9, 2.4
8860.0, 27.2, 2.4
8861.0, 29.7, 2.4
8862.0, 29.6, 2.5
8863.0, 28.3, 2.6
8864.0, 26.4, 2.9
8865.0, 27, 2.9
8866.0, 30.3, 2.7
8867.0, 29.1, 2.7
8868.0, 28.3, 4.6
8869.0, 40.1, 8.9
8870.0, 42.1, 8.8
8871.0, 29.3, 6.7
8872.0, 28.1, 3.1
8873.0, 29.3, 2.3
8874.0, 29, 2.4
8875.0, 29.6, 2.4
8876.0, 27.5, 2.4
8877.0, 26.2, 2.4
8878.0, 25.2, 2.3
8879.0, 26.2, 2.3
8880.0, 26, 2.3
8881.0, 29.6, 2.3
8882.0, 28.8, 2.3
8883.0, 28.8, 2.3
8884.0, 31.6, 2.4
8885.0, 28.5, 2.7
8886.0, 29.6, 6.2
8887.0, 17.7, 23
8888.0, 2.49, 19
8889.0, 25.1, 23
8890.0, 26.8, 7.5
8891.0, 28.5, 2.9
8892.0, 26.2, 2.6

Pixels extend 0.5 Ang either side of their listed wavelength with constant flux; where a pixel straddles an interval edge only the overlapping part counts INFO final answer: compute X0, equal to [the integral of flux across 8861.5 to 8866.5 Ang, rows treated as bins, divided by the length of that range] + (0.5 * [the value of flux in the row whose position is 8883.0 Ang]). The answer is 42.7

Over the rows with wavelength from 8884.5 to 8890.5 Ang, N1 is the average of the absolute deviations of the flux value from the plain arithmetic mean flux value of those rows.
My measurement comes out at 7.7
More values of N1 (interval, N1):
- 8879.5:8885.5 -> 1.1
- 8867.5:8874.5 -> 5.0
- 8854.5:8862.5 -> 1.1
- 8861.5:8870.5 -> 4.4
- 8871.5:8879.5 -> 1.4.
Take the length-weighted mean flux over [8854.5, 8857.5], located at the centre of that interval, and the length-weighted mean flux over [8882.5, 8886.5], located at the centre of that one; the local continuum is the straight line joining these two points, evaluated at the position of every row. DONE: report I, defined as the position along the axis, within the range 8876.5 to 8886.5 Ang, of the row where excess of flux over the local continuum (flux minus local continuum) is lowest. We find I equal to 8878.0 Ang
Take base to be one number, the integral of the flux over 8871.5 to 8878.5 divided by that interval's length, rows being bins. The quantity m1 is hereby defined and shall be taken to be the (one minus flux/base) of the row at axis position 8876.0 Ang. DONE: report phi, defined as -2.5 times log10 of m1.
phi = 4.8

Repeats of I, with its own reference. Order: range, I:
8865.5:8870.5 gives 8868.0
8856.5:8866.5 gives 8864.0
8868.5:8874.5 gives 8872.0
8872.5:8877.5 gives 8877.0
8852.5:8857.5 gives 8853.0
